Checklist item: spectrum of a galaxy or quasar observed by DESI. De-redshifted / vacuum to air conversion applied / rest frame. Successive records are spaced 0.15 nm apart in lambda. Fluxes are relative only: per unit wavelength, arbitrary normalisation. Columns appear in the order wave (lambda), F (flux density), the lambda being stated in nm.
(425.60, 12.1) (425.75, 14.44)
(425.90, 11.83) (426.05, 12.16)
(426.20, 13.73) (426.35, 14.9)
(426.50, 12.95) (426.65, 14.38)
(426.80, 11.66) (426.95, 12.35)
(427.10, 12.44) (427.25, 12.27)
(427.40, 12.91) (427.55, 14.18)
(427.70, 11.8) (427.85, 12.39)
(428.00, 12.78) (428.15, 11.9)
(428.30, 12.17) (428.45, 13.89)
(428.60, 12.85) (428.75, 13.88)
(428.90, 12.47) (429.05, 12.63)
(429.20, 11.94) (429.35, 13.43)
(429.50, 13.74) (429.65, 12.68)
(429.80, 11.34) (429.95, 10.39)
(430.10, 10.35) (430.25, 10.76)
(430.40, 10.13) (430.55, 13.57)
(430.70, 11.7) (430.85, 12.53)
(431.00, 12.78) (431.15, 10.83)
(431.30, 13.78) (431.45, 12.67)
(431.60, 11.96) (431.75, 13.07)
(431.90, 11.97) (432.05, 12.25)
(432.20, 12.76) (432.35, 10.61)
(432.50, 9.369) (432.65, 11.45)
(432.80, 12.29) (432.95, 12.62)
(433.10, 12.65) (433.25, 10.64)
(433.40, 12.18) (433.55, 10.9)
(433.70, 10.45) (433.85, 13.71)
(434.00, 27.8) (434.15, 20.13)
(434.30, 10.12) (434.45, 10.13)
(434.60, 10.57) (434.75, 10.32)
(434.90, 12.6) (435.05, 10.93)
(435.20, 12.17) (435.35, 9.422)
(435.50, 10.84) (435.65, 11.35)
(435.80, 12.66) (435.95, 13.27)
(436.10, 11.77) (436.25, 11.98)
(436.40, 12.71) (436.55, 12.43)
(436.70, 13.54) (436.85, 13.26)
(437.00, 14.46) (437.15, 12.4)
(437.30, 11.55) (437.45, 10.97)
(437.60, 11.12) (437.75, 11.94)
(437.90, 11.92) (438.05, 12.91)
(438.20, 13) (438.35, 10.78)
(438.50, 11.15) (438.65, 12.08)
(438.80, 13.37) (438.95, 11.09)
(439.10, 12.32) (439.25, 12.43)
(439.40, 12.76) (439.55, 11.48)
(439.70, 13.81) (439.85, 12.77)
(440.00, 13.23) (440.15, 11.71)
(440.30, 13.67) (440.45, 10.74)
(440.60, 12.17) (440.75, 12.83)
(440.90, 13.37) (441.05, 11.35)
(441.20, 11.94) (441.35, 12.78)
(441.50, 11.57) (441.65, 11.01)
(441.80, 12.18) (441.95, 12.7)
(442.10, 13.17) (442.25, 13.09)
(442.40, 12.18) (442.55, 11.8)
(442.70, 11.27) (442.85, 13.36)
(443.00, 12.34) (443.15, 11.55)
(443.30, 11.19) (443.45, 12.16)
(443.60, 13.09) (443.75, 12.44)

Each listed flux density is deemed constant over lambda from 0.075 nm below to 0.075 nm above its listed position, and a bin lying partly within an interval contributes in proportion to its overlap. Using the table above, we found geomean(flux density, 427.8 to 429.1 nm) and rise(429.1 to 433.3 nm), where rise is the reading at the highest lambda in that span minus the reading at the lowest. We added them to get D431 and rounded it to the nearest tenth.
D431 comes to 11.5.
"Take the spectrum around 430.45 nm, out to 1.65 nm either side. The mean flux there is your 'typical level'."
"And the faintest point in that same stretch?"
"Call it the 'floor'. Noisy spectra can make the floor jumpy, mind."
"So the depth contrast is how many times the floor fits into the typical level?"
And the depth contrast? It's 1.20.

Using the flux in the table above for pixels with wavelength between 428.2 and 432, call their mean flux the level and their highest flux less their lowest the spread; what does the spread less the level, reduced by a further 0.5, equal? -9.0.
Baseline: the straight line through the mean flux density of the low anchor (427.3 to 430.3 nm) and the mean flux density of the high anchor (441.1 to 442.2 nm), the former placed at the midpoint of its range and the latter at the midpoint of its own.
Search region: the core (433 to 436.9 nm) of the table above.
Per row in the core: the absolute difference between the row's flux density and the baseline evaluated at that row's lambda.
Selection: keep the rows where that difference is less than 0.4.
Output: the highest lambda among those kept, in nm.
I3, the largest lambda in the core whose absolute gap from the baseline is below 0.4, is 436.55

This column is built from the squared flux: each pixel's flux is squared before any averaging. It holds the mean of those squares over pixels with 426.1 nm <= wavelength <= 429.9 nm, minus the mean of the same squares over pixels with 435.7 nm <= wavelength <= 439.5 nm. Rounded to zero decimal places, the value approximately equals 14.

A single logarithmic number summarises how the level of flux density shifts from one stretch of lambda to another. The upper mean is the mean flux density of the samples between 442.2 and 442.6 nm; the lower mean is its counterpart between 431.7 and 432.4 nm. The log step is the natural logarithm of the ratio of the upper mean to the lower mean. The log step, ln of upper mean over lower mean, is 0.02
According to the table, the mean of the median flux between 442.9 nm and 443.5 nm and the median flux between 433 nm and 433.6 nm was 11.7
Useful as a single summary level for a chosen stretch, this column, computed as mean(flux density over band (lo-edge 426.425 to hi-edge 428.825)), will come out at 12.8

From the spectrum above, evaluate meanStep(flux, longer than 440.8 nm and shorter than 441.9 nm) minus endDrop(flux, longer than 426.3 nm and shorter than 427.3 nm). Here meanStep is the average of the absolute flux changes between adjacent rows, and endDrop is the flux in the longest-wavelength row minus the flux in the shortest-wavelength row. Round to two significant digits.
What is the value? 3.7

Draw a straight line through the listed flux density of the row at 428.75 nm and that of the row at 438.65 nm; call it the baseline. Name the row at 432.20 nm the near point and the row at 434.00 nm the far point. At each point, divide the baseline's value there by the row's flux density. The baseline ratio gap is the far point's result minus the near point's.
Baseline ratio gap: -0.6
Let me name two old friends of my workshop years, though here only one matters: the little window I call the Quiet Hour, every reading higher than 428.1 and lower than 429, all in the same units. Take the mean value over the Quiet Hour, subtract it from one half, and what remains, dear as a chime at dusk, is -12.4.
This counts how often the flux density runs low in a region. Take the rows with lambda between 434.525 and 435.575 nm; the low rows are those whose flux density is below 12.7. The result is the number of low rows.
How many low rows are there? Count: 7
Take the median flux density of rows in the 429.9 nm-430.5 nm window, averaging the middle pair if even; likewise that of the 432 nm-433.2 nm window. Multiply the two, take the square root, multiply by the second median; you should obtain 138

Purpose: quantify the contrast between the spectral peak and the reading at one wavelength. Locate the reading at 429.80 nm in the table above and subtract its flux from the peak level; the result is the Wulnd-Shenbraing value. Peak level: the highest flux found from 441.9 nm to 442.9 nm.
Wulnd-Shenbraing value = 2.0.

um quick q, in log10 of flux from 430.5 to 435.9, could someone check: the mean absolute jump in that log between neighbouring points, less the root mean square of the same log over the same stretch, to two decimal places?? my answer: -1.02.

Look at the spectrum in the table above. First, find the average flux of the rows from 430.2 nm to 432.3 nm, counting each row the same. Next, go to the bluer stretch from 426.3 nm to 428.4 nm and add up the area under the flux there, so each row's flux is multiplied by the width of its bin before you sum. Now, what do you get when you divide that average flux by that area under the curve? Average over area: 0.454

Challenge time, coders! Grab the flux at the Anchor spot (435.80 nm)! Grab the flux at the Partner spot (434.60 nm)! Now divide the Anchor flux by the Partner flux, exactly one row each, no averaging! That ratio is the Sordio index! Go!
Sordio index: 1.20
